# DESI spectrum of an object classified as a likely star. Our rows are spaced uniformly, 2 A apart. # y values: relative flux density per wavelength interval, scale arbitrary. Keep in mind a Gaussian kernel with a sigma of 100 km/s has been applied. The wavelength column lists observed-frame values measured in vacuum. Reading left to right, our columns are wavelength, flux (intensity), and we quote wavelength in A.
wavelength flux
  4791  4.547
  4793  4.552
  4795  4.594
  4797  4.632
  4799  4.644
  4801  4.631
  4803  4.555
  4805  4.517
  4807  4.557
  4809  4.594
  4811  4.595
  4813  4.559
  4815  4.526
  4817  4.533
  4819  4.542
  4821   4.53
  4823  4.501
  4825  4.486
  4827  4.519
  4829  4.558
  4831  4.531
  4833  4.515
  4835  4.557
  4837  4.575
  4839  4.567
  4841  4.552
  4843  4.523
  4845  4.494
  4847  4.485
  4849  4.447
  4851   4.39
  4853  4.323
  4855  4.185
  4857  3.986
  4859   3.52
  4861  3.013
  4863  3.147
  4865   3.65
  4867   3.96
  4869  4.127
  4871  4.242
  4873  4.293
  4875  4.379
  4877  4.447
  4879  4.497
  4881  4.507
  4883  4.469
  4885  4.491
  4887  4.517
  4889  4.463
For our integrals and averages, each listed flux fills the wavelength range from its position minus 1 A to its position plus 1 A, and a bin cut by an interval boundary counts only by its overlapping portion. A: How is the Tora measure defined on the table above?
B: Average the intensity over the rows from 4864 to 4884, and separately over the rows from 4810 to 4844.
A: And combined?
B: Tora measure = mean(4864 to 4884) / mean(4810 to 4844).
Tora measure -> 0.94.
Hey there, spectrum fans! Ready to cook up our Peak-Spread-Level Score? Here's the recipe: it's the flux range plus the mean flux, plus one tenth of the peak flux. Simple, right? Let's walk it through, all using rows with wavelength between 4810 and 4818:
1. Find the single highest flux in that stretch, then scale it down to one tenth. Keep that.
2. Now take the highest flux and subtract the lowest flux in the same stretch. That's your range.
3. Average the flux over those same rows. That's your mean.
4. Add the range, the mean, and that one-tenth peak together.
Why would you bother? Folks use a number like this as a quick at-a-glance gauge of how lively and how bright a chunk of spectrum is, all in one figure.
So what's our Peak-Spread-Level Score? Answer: 5.08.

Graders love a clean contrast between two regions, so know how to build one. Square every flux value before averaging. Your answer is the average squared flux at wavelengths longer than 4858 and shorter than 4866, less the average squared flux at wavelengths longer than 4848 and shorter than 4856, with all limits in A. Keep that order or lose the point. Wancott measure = -8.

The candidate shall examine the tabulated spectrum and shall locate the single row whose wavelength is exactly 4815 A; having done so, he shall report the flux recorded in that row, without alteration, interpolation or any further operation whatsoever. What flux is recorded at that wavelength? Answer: 4.526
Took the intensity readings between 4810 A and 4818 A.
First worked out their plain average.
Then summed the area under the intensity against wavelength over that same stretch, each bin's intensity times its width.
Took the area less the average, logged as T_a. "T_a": 31.9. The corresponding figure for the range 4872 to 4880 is 30.8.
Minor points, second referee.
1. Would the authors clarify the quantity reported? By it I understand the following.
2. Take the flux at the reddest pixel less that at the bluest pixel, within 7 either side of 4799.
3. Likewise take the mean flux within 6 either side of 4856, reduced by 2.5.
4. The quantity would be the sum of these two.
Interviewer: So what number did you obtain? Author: 1.37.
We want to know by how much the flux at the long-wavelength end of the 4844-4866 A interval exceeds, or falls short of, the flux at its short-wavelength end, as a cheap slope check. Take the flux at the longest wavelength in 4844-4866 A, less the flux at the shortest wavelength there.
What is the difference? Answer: -0.84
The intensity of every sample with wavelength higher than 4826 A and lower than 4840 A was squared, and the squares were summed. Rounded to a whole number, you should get 145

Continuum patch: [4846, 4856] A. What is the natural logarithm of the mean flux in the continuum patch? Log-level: 1.47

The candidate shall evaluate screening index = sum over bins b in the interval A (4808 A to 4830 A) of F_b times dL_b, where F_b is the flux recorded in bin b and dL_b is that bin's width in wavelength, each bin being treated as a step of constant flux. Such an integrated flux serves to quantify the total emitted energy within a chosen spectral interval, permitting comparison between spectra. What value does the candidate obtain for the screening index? 99.9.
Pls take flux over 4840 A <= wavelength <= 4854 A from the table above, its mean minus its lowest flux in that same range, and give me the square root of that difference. 0.37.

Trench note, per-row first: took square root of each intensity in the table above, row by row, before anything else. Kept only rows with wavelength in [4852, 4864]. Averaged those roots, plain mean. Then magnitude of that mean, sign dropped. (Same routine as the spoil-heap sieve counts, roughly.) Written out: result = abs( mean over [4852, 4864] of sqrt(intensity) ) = 1.92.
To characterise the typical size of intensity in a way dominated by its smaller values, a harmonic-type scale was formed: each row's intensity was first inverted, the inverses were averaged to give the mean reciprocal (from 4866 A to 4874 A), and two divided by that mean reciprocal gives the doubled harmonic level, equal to 8.30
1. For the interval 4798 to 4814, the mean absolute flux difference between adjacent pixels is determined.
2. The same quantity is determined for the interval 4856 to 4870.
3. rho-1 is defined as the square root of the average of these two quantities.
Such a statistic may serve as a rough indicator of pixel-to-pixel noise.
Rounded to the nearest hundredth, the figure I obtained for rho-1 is 0.44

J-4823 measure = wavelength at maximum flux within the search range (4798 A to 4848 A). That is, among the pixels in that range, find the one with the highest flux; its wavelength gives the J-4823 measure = 4799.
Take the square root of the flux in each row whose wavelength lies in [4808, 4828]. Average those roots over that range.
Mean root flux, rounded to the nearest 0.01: 2.13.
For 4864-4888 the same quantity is 2.07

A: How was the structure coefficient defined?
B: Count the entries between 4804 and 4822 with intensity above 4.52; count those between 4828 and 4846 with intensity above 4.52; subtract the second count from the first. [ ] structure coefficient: 1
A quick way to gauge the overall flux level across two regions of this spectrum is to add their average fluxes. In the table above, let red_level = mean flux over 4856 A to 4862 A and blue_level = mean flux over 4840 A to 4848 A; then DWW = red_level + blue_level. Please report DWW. 8.0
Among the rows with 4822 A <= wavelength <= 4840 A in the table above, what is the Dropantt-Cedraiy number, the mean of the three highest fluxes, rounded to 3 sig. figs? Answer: 4.57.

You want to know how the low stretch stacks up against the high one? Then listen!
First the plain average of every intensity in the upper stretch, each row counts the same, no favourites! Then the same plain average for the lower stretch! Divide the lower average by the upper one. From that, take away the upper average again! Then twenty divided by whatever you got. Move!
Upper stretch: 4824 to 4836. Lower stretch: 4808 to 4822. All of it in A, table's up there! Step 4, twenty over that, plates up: -5.68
